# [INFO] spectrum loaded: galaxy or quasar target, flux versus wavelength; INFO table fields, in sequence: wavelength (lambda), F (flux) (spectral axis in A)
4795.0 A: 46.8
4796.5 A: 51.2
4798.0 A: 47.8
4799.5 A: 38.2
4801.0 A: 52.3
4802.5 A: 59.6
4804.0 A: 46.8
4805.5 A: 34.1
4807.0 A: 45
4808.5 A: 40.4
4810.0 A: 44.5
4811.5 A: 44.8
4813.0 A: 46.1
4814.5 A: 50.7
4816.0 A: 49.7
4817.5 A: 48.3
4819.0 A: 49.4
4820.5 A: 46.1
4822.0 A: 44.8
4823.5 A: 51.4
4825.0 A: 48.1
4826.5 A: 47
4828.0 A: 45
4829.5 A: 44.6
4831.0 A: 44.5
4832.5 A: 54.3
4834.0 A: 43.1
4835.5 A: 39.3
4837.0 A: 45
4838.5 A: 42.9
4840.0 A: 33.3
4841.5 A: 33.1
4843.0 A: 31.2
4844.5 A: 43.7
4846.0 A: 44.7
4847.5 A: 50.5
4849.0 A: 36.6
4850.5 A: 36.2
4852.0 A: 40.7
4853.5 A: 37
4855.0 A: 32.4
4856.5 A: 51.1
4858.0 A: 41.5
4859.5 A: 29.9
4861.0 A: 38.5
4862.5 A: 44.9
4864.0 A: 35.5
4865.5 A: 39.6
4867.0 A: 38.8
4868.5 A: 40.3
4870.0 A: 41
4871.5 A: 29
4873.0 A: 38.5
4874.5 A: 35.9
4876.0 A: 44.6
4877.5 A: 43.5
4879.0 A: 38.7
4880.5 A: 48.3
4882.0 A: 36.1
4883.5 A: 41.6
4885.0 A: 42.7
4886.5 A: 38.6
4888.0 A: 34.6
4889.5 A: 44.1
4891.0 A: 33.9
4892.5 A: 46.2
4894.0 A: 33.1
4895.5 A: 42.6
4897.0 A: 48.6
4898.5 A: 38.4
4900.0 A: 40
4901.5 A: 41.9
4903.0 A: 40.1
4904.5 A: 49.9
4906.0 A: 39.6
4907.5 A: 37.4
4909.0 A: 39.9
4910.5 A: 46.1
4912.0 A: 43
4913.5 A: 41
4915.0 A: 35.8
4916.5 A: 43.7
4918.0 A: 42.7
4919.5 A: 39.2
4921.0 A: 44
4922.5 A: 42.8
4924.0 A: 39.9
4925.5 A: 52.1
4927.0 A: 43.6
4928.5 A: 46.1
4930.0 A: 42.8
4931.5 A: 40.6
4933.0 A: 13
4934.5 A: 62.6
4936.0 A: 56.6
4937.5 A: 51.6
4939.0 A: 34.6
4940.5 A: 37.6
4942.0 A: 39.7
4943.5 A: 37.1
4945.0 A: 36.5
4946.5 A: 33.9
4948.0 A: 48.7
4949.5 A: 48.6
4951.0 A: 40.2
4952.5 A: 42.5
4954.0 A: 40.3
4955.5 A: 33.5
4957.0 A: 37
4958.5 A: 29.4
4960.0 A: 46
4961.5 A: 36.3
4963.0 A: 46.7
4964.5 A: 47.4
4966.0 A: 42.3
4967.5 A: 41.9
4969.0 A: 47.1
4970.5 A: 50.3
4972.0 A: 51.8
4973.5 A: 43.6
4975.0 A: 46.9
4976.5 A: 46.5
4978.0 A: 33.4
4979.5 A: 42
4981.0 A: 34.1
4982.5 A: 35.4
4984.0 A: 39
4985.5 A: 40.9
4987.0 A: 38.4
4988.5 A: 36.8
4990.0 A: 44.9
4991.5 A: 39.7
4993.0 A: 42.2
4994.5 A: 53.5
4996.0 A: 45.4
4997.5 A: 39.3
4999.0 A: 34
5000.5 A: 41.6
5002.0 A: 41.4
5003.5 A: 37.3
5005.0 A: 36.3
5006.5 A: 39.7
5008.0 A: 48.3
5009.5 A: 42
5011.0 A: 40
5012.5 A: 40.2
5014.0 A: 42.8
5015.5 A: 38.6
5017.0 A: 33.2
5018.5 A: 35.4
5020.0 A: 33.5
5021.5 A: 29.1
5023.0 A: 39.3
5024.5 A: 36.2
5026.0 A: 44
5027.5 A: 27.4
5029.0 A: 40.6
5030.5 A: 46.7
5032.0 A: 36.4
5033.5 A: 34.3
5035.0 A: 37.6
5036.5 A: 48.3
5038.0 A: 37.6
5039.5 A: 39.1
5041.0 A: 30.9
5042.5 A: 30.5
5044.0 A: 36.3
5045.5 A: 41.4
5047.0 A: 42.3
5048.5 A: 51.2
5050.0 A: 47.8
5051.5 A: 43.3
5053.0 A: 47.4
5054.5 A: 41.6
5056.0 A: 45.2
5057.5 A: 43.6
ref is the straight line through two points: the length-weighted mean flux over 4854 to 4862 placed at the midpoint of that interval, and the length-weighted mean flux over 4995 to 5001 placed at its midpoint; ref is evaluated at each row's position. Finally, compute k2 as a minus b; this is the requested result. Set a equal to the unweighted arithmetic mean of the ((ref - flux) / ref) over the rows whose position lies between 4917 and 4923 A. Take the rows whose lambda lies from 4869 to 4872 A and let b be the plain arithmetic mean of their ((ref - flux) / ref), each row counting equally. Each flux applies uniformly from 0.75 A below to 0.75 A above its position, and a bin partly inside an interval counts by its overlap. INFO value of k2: -0.17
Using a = -0.07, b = 0.102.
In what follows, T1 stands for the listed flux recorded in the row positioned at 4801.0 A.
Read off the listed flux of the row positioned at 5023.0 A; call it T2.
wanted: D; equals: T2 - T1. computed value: -13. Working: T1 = 52.3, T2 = 39.3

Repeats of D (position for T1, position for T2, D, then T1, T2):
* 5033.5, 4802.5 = 25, 34.3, 59.6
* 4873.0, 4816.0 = 11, 38.5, 49.7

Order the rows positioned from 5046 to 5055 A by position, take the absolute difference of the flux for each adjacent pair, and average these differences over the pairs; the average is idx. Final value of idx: 5.34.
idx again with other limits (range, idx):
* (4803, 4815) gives 5.50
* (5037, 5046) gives 4.20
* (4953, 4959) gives 5.97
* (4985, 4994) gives 3.98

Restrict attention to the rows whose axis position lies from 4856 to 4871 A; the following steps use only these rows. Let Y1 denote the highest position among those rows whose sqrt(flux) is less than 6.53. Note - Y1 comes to 4870.0 A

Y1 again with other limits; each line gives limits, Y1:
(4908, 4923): 4919.5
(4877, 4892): 4891.0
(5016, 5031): 5029.0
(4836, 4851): 4850.5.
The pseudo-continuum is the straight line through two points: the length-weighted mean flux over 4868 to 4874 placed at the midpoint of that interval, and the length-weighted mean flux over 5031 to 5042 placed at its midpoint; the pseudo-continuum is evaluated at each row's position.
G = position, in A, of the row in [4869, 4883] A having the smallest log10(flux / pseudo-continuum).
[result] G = 4871.5 A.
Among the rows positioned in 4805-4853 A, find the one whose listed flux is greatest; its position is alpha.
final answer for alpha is 4832.5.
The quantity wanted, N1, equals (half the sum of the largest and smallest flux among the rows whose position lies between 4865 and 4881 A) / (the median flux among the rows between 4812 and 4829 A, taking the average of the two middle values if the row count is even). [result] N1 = 0.80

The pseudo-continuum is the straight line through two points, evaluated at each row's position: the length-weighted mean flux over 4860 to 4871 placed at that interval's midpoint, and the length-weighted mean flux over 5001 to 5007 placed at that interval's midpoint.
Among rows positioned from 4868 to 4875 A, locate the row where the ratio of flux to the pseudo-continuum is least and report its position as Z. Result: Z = 4871.5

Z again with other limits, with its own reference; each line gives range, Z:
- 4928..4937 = 4933.0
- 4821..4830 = 4829.5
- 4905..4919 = 4915.0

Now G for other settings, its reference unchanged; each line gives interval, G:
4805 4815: 4805.5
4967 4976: 4967.5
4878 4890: 4888.0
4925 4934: 4933.0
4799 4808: 4805.5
